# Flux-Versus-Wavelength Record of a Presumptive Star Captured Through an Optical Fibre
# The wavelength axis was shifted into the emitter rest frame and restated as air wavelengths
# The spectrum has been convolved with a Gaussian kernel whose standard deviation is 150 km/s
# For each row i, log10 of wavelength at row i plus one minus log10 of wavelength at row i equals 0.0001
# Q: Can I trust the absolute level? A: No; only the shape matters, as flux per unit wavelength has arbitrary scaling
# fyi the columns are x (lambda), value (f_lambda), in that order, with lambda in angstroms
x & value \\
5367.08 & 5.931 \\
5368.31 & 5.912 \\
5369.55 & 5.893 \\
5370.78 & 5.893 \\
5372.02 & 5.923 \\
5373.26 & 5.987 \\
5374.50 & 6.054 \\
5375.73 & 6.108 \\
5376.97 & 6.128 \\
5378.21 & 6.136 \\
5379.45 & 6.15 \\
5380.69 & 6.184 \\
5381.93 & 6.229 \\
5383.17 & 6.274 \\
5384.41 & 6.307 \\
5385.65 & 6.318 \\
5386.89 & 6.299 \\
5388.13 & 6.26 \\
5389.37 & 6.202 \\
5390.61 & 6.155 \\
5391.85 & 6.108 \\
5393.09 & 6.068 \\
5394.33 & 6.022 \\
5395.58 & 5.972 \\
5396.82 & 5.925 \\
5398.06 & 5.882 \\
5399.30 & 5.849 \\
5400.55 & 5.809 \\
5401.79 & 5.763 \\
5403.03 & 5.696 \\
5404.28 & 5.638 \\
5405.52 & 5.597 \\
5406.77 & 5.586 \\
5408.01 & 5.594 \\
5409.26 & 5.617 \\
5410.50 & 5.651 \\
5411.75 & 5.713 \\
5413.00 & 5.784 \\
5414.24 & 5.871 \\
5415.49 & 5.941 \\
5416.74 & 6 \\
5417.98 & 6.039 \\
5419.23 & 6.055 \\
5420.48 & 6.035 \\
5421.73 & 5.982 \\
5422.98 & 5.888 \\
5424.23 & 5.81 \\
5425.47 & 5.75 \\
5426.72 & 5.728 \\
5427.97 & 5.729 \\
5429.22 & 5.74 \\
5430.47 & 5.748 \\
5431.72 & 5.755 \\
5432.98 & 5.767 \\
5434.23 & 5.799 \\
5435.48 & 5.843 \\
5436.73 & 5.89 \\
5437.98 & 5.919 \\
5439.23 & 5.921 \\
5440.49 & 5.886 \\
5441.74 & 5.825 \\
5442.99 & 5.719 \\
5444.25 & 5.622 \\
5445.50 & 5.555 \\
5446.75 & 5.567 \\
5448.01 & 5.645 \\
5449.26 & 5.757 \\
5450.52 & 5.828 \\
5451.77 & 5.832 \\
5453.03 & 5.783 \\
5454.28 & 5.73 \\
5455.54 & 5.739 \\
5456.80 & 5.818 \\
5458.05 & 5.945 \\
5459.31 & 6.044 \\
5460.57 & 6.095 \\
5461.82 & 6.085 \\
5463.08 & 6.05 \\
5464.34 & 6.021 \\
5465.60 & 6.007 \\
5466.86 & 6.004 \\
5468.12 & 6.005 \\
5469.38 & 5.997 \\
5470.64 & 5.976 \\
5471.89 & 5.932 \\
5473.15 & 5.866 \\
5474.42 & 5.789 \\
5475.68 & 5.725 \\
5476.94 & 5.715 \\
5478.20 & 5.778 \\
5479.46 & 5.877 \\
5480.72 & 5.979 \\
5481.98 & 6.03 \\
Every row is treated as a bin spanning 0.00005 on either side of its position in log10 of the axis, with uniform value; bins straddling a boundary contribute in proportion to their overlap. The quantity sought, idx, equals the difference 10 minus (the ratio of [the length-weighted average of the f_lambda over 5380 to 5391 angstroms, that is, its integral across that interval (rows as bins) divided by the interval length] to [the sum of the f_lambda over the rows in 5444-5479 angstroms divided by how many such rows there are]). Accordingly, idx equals 8.933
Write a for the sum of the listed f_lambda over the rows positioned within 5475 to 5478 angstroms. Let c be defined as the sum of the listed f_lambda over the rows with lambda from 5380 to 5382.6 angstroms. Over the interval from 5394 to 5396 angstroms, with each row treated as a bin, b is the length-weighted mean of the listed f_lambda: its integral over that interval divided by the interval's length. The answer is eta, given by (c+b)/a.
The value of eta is 1.607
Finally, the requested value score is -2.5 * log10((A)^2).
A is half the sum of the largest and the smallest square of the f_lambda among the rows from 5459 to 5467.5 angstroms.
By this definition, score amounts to -7.82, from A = 36.6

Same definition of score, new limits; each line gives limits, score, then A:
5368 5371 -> -7.71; 34.8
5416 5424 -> -7.76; 35.7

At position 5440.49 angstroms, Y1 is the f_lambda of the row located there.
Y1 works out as 5.886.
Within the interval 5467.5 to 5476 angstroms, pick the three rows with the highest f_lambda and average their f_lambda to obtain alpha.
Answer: 5.99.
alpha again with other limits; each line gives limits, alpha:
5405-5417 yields 5.94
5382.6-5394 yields 6.31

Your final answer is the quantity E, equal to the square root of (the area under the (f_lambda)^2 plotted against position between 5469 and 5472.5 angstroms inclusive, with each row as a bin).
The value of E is 11.2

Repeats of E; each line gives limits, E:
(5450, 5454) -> 11.6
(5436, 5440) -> 11.8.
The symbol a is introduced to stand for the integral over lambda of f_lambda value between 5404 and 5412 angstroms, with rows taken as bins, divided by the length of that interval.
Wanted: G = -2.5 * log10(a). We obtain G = -1.88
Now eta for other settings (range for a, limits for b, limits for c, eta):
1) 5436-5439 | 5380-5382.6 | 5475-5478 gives 1.494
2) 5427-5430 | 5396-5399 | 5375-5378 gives 1.583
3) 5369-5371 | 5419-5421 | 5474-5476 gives 1.489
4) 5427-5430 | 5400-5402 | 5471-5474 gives 1.534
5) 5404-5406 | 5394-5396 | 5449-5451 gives 1.563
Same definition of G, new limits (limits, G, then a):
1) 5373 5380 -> -1.96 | 6.10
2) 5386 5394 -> -1.98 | 6.19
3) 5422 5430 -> -1.91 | 5.79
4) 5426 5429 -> -1.90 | 5.73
